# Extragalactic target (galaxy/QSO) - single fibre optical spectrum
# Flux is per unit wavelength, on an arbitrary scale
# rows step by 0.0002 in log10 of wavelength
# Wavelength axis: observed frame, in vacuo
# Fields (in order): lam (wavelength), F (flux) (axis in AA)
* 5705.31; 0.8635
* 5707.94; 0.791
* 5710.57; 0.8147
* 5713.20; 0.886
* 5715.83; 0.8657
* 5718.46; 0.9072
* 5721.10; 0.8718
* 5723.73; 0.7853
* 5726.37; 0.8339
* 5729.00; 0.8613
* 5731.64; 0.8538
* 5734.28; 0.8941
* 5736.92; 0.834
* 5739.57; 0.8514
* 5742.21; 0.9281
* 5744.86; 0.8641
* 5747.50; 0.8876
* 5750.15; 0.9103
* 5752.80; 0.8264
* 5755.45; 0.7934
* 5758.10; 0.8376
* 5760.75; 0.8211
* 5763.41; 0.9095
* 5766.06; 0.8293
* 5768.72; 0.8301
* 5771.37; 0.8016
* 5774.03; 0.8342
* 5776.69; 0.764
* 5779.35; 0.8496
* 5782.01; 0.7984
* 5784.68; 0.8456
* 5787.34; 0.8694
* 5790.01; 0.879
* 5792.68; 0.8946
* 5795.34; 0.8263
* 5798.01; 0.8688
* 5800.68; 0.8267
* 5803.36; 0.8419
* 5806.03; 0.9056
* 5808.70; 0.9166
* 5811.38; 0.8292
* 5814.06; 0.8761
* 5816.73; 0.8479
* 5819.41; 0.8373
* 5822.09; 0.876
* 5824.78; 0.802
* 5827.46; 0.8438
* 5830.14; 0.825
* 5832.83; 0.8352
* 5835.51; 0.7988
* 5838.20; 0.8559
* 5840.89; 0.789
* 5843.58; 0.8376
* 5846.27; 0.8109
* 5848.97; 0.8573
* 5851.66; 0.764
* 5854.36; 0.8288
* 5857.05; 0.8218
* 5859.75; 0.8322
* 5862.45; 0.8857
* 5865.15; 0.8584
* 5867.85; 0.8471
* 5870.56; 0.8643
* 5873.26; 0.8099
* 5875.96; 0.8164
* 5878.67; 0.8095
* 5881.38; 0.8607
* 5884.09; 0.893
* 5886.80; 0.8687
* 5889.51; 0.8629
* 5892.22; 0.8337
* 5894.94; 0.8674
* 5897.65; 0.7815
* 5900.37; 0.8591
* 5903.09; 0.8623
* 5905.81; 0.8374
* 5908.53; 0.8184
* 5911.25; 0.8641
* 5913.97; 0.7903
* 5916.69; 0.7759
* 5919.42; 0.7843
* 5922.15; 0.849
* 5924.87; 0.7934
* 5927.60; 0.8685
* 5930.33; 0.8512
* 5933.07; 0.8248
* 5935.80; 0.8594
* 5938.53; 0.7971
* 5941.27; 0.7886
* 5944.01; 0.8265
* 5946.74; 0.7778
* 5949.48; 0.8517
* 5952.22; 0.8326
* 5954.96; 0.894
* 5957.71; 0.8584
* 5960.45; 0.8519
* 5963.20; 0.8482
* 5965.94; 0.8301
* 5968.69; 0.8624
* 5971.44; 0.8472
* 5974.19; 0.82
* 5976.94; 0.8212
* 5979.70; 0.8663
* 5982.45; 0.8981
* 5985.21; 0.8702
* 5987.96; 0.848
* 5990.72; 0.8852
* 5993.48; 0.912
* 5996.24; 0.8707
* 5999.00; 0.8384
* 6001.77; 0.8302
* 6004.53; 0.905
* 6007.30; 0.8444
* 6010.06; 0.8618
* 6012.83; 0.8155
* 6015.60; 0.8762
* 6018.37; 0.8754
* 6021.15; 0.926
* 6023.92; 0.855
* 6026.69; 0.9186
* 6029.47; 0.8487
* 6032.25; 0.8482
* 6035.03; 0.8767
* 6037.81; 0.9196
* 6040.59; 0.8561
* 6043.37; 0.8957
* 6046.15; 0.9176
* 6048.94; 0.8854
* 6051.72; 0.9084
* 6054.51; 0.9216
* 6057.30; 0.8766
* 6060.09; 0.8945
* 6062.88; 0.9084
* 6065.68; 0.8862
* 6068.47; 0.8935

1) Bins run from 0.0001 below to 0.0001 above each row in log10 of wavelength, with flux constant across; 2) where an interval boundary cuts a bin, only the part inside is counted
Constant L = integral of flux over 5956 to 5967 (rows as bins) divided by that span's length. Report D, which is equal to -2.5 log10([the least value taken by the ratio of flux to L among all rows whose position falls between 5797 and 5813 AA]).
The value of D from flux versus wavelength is 0.03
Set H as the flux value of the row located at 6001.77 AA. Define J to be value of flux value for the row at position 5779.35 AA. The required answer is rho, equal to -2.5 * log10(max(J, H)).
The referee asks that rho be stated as 0.177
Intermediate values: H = 0.8302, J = 0.8496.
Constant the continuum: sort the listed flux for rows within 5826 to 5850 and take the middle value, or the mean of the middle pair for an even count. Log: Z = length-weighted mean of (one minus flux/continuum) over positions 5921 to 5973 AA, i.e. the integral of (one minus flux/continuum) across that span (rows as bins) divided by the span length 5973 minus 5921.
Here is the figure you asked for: -0.003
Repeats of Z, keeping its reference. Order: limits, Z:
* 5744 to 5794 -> -0.011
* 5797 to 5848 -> -0.010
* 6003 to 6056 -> -0.056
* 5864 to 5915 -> -0.009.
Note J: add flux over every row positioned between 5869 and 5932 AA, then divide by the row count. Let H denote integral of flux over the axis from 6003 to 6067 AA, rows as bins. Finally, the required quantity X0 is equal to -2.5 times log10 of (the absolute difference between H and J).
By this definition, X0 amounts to -4.36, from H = 56.5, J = 0.836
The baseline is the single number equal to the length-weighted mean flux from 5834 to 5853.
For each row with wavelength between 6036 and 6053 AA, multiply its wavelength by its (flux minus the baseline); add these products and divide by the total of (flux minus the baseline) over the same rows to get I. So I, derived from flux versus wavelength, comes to 6044.9 AA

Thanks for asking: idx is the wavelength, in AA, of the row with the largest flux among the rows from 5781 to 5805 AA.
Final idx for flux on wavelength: 5792.68 AA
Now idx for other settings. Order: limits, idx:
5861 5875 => 5862.45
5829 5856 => 5848.97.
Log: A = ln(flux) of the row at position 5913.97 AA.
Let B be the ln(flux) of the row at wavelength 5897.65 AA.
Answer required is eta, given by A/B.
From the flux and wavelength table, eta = 0.95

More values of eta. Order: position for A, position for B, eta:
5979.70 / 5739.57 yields 0.89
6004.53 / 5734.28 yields 0.89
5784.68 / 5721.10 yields 1.22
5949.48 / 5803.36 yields 0.93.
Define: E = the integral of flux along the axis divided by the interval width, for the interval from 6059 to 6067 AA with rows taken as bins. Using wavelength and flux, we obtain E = 0.896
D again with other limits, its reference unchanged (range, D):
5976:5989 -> 0.04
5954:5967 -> 0.02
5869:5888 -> 0.05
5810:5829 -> 0.06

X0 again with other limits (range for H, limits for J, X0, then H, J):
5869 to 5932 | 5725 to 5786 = -4.29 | 52.6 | 0.846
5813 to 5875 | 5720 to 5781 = -4.27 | 51.8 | 0.847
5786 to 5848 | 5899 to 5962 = -4.28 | 52.5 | 0.831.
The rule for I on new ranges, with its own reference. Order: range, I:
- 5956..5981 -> 5967.6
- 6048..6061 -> 6054.4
